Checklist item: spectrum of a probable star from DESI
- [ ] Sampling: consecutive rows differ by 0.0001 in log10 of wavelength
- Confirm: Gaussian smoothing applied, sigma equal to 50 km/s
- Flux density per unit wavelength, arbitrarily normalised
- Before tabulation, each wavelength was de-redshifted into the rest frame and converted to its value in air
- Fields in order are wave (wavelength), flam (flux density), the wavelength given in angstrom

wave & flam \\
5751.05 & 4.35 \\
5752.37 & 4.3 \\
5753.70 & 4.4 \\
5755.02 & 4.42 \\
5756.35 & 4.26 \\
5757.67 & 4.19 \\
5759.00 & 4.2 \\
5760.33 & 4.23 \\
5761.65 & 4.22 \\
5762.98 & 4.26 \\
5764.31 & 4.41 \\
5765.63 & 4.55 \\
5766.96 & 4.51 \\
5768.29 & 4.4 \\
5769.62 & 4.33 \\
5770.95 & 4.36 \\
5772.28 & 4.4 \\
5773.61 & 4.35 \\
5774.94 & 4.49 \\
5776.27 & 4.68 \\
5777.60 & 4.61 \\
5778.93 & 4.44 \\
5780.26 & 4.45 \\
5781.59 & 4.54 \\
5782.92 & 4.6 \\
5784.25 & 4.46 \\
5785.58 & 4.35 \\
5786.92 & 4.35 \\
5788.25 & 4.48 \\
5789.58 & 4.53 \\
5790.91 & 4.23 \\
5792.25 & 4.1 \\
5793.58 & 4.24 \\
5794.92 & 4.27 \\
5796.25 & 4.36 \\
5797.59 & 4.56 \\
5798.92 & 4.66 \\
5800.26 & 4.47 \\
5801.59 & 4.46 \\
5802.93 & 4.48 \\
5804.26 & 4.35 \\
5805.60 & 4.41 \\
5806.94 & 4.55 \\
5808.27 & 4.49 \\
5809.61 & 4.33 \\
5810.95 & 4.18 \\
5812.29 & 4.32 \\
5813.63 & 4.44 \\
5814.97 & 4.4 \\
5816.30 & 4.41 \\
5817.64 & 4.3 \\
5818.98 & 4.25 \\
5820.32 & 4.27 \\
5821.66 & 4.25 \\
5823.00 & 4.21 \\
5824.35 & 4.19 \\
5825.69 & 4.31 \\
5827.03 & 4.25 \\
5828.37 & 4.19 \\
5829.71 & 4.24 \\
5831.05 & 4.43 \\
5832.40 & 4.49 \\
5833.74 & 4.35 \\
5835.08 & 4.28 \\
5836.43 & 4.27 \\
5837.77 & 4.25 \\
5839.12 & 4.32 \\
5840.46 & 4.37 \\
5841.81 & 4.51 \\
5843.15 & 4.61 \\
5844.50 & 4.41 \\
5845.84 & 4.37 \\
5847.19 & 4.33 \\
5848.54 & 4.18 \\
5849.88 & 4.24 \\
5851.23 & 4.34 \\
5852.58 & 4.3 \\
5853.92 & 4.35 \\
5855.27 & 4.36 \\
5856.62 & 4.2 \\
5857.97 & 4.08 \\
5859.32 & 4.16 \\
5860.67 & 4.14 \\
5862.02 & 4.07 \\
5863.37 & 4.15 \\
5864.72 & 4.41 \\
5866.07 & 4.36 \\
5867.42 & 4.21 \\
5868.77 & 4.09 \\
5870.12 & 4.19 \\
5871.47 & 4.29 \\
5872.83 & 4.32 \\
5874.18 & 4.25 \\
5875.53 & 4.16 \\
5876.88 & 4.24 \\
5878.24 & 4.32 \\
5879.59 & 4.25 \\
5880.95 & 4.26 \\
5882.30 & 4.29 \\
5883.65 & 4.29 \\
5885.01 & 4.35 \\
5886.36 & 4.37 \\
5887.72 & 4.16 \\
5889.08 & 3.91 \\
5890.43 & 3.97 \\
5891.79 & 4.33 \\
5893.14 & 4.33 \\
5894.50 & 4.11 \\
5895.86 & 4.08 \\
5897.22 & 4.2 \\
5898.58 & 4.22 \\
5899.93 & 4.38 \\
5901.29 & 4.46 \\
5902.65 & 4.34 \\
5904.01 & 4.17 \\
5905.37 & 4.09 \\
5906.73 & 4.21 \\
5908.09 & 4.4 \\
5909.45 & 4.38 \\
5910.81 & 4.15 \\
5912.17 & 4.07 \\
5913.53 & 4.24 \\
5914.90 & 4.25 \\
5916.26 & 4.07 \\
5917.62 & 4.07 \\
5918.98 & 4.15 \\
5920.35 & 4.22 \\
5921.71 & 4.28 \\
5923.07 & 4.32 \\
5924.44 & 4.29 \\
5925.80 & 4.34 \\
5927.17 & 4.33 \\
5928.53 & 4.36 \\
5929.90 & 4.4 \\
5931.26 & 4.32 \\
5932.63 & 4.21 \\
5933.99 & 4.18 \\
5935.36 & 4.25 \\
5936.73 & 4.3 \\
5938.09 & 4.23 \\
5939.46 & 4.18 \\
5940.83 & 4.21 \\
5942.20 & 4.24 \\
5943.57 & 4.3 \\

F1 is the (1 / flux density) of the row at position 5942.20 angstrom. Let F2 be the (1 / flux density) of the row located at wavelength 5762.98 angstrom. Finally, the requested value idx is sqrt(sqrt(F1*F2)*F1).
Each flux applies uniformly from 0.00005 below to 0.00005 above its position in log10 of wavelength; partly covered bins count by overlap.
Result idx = 0.236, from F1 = 0.236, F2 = 0.235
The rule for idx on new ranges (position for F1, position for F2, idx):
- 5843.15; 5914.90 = 0.221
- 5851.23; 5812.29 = 0.231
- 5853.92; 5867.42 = 0.232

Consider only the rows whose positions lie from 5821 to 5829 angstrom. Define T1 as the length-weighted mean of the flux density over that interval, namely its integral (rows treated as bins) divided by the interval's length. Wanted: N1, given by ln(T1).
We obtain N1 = 1.44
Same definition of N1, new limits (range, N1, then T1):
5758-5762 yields 1.44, 4.21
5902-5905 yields 1.44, 4.24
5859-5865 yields 1.43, 4.17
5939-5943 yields 1.44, 4.21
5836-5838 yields 1.45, 4.27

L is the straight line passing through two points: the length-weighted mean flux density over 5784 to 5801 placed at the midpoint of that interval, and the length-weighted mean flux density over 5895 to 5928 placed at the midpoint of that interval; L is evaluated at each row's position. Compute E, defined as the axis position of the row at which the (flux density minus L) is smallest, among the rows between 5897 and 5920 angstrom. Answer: 5912.17 angstrom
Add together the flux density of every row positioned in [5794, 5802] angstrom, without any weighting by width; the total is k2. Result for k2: 27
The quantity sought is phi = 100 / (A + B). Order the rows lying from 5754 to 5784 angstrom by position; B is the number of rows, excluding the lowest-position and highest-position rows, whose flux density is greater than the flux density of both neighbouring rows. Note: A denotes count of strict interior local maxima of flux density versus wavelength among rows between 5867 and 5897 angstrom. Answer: 14.3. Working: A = 3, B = 4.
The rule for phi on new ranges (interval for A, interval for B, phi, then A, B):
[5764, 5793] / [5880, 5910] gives 12.5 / 5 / 3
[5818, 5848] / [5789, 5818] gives 11.1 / 4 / 5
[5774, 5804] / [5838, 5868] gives 11.1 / 4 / 5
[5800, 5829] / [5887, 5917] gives 11.1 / 6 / 3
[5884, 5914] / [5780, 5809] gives 12.5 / 3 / 5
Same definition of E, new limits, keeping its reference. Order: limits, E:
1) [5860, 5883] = 5862.02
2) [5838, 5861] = 5857.97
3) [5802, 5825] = 5810.95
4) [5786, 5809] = 5792.25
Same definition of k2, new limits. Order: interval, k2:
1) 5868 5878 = 30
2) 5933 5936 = 8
